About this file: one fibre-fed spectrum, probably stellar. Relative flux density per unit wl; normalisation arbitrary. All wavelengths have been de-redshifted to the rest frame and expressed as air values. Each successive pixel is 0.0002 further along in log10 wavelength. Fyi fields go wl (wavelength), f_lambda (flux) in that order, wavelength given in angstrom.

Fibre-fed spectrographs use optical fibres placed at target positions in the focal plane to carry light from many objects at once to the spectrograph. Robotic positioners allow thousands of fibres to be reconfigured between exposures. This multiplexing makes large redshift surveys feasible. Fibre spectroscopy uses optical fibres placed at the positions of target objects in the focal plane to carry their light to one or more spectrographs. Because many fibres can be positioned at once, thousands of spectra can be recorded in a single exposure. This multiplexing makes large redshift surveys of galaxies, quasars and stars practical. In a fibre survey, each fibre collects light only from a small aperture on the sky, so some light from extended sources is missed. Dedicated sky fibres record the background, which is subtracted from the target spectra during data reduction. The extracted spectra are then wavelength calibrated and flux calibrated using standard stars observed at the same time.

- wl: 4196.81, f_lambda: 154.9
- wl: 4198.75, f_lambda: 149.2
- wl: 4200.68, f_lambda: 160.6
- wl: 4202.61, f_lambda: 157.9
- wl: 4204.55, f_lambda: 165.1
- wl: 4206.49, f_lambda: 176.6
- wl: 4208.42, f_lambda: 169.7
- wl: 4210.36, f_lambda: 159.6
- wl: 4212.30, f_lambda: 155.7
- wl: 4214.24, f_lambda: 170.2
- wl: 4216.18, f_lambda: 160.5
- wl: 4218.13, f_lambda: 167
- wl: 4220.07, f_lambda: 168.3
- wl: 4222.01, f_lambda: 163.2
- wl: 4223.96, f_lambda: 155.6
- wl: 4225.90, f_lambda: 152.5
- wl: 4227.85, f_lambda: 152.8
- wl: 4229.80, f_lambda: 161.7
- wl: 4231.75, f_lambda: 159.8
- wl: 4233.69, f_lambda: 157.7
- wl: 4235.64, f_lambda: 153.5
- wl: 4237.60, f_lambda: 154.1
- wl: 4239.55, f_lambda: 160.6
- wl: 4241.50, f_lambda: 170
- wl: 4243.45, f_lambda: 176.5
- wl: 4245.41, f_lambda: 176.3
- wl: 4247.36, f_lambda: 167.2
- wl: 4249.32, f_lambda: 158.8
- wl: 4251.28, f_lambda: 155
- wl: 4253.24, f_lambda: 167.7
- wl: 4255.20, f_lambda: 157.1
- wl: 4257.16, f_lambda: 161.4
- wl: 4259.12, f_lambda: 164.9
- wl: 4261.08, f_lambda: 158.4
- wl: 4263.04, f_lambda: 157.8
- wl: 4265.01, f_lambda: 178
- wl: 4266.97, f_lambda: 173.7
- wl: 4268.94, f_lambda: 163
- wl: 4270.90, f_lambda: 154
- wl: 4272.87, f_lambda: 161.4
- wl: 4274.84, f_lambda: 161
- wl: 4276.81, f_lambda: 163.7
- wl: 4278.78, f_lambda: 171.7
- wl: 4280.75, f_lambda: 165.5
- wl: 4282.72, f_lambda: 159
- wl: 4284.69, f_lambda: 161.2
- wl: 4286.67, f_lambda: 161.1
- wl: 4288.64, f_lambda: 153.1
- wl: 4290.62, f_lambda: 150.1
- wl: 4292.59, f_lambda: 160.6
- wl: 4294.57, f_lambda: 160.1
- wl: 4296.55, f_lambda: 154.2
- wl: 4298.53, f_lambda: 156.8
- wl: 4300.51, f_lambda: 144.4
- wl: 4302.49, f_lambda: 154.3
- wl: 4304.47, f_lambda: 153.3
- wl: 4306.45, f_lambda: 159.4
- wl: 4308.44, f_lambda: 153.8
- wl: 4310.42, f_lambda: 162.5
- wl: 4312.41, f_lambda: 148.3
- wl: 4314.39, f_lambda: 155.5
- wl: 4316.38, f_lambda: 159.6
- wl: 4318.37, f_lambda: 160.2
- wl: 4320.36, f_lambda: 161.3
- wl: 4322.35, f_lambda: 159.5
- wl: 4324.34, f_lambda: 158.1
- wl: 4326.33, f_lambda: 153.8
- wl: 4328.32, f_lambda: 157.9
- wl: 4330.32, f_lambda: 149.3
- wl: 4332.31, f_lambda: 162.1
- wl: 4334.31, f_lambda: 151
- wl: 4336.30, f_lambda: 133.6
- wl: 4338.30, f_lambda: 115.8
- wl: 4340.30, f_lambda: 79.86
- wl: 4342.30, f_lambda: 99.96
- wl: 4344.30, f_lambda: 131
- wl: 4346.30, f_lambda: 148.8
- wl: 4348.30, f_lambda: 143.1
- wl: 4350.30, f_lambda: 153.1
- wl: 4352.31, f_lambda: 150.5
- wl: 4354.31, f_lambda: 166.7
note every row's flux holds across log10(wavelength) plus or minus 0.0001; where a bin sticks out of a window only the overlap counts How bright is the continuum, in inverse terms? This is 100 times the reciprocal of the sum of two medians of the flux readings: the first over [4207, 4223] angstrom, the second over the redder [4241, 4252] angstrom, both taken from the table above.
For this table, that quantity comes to 0.300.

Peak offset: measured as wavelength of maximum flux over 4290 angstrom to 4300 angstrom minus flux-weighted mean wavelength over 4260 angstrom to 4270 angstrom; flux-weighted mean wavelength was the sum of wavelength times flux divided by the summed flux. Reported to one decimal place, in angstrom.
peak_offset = 27.5 angstrom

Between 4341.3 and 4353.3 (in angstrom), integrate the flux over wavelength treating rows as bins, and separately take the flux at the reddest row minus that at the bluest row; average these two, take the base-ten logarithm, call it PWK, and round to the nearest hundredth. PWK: 2.93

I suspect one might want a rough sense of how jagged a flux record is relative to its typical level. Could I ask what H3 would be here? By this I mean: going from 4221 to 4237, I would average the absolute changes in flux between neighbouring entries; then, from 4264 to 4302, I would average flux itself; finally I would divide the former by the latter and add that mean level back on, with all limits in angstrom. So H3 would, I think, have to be 161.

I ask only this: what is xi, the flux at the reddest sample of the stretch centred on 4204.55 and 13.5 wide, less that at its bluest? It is 10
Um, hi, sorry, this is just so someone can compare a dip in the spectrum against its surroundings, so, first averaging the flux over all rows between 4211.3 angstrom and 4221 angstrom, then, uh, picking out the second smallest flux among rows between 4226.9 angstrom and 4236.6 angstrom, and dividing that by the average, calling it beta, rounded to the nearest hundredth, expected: 0.93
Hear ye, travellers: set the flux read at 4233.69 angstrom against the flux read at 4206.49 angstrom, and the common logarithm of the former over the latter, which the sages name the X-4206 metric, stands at -0.049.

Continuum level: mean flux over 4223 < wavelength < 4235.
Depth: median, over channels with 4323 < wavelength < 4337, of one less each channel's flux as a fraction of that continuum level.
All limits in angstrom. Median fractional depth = 0.018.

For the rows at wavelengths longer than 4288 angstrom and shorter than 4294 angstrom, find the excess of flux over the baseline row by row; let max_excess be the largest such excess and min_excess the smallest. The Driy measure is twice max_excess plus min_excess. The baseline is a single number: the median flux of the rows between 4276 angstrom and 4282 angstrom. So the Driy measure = -25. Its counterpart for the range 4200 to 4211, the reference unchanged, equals 15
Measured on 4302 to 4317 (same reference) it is -23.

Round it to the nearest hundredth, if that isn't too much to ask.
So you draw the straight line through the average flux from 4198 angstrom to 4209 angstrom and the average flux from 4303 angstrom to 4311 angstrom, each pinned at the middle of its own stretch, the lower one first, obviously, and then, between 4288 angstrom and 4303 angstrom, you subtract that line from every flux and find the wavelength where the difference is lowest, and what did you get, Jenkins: 4300.51 angstrom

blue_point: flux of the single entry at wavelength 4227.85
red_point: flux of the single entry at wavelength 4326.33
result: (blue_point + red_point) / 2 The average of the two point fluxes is 153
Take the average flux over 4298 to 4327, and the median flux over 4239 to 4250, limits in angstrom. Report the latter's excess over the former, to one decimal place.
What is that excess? 12.5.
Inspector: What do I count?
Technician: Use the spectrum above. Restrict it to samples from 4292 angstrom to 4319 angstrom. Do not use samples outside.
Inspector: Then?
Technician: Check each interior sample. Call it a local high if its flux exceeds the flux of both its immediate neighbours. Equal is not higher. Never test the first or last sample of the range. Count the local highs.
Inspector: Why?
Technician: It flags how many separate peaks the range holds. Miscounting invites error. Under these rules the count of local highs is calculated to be 4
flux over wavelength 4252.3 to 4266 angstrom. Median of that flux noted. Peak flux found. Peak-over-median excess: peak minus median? 17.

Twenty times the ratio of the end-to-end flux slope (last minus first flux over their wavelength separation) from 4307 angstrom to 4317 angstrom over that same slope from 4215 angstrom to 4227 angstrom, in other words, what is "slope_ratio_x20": -18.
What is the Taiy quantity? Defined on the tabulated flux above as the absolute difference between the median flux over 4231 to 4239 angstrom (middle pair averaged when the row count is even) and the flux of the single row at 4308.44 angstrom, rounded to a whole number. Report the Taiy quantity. 2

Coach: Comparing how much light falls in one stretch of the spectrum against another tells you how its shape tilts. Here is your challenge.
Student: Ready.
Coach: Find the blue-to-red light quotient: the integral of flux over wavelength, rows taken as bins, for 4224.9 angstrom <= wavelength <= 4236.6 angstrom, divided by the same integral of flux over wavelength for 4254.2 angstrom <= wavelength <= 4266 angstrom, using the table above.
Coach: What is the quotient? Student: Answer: 0.95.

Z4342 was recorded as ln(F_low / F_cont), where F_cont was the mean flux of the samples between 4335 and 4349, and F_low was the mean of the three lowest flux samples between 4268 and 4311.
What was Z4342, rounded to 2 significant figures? 0.20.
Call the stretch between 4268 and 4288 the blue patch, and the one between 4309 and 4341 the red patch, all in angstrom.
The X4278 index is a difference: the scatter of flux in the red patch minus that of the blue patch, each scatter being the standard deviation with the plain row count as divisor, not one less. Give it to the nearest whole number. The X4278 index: 17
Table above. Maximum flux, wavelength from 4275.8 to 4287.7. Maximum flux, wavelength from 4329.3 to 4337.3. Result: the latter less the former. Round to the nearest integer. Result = -10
